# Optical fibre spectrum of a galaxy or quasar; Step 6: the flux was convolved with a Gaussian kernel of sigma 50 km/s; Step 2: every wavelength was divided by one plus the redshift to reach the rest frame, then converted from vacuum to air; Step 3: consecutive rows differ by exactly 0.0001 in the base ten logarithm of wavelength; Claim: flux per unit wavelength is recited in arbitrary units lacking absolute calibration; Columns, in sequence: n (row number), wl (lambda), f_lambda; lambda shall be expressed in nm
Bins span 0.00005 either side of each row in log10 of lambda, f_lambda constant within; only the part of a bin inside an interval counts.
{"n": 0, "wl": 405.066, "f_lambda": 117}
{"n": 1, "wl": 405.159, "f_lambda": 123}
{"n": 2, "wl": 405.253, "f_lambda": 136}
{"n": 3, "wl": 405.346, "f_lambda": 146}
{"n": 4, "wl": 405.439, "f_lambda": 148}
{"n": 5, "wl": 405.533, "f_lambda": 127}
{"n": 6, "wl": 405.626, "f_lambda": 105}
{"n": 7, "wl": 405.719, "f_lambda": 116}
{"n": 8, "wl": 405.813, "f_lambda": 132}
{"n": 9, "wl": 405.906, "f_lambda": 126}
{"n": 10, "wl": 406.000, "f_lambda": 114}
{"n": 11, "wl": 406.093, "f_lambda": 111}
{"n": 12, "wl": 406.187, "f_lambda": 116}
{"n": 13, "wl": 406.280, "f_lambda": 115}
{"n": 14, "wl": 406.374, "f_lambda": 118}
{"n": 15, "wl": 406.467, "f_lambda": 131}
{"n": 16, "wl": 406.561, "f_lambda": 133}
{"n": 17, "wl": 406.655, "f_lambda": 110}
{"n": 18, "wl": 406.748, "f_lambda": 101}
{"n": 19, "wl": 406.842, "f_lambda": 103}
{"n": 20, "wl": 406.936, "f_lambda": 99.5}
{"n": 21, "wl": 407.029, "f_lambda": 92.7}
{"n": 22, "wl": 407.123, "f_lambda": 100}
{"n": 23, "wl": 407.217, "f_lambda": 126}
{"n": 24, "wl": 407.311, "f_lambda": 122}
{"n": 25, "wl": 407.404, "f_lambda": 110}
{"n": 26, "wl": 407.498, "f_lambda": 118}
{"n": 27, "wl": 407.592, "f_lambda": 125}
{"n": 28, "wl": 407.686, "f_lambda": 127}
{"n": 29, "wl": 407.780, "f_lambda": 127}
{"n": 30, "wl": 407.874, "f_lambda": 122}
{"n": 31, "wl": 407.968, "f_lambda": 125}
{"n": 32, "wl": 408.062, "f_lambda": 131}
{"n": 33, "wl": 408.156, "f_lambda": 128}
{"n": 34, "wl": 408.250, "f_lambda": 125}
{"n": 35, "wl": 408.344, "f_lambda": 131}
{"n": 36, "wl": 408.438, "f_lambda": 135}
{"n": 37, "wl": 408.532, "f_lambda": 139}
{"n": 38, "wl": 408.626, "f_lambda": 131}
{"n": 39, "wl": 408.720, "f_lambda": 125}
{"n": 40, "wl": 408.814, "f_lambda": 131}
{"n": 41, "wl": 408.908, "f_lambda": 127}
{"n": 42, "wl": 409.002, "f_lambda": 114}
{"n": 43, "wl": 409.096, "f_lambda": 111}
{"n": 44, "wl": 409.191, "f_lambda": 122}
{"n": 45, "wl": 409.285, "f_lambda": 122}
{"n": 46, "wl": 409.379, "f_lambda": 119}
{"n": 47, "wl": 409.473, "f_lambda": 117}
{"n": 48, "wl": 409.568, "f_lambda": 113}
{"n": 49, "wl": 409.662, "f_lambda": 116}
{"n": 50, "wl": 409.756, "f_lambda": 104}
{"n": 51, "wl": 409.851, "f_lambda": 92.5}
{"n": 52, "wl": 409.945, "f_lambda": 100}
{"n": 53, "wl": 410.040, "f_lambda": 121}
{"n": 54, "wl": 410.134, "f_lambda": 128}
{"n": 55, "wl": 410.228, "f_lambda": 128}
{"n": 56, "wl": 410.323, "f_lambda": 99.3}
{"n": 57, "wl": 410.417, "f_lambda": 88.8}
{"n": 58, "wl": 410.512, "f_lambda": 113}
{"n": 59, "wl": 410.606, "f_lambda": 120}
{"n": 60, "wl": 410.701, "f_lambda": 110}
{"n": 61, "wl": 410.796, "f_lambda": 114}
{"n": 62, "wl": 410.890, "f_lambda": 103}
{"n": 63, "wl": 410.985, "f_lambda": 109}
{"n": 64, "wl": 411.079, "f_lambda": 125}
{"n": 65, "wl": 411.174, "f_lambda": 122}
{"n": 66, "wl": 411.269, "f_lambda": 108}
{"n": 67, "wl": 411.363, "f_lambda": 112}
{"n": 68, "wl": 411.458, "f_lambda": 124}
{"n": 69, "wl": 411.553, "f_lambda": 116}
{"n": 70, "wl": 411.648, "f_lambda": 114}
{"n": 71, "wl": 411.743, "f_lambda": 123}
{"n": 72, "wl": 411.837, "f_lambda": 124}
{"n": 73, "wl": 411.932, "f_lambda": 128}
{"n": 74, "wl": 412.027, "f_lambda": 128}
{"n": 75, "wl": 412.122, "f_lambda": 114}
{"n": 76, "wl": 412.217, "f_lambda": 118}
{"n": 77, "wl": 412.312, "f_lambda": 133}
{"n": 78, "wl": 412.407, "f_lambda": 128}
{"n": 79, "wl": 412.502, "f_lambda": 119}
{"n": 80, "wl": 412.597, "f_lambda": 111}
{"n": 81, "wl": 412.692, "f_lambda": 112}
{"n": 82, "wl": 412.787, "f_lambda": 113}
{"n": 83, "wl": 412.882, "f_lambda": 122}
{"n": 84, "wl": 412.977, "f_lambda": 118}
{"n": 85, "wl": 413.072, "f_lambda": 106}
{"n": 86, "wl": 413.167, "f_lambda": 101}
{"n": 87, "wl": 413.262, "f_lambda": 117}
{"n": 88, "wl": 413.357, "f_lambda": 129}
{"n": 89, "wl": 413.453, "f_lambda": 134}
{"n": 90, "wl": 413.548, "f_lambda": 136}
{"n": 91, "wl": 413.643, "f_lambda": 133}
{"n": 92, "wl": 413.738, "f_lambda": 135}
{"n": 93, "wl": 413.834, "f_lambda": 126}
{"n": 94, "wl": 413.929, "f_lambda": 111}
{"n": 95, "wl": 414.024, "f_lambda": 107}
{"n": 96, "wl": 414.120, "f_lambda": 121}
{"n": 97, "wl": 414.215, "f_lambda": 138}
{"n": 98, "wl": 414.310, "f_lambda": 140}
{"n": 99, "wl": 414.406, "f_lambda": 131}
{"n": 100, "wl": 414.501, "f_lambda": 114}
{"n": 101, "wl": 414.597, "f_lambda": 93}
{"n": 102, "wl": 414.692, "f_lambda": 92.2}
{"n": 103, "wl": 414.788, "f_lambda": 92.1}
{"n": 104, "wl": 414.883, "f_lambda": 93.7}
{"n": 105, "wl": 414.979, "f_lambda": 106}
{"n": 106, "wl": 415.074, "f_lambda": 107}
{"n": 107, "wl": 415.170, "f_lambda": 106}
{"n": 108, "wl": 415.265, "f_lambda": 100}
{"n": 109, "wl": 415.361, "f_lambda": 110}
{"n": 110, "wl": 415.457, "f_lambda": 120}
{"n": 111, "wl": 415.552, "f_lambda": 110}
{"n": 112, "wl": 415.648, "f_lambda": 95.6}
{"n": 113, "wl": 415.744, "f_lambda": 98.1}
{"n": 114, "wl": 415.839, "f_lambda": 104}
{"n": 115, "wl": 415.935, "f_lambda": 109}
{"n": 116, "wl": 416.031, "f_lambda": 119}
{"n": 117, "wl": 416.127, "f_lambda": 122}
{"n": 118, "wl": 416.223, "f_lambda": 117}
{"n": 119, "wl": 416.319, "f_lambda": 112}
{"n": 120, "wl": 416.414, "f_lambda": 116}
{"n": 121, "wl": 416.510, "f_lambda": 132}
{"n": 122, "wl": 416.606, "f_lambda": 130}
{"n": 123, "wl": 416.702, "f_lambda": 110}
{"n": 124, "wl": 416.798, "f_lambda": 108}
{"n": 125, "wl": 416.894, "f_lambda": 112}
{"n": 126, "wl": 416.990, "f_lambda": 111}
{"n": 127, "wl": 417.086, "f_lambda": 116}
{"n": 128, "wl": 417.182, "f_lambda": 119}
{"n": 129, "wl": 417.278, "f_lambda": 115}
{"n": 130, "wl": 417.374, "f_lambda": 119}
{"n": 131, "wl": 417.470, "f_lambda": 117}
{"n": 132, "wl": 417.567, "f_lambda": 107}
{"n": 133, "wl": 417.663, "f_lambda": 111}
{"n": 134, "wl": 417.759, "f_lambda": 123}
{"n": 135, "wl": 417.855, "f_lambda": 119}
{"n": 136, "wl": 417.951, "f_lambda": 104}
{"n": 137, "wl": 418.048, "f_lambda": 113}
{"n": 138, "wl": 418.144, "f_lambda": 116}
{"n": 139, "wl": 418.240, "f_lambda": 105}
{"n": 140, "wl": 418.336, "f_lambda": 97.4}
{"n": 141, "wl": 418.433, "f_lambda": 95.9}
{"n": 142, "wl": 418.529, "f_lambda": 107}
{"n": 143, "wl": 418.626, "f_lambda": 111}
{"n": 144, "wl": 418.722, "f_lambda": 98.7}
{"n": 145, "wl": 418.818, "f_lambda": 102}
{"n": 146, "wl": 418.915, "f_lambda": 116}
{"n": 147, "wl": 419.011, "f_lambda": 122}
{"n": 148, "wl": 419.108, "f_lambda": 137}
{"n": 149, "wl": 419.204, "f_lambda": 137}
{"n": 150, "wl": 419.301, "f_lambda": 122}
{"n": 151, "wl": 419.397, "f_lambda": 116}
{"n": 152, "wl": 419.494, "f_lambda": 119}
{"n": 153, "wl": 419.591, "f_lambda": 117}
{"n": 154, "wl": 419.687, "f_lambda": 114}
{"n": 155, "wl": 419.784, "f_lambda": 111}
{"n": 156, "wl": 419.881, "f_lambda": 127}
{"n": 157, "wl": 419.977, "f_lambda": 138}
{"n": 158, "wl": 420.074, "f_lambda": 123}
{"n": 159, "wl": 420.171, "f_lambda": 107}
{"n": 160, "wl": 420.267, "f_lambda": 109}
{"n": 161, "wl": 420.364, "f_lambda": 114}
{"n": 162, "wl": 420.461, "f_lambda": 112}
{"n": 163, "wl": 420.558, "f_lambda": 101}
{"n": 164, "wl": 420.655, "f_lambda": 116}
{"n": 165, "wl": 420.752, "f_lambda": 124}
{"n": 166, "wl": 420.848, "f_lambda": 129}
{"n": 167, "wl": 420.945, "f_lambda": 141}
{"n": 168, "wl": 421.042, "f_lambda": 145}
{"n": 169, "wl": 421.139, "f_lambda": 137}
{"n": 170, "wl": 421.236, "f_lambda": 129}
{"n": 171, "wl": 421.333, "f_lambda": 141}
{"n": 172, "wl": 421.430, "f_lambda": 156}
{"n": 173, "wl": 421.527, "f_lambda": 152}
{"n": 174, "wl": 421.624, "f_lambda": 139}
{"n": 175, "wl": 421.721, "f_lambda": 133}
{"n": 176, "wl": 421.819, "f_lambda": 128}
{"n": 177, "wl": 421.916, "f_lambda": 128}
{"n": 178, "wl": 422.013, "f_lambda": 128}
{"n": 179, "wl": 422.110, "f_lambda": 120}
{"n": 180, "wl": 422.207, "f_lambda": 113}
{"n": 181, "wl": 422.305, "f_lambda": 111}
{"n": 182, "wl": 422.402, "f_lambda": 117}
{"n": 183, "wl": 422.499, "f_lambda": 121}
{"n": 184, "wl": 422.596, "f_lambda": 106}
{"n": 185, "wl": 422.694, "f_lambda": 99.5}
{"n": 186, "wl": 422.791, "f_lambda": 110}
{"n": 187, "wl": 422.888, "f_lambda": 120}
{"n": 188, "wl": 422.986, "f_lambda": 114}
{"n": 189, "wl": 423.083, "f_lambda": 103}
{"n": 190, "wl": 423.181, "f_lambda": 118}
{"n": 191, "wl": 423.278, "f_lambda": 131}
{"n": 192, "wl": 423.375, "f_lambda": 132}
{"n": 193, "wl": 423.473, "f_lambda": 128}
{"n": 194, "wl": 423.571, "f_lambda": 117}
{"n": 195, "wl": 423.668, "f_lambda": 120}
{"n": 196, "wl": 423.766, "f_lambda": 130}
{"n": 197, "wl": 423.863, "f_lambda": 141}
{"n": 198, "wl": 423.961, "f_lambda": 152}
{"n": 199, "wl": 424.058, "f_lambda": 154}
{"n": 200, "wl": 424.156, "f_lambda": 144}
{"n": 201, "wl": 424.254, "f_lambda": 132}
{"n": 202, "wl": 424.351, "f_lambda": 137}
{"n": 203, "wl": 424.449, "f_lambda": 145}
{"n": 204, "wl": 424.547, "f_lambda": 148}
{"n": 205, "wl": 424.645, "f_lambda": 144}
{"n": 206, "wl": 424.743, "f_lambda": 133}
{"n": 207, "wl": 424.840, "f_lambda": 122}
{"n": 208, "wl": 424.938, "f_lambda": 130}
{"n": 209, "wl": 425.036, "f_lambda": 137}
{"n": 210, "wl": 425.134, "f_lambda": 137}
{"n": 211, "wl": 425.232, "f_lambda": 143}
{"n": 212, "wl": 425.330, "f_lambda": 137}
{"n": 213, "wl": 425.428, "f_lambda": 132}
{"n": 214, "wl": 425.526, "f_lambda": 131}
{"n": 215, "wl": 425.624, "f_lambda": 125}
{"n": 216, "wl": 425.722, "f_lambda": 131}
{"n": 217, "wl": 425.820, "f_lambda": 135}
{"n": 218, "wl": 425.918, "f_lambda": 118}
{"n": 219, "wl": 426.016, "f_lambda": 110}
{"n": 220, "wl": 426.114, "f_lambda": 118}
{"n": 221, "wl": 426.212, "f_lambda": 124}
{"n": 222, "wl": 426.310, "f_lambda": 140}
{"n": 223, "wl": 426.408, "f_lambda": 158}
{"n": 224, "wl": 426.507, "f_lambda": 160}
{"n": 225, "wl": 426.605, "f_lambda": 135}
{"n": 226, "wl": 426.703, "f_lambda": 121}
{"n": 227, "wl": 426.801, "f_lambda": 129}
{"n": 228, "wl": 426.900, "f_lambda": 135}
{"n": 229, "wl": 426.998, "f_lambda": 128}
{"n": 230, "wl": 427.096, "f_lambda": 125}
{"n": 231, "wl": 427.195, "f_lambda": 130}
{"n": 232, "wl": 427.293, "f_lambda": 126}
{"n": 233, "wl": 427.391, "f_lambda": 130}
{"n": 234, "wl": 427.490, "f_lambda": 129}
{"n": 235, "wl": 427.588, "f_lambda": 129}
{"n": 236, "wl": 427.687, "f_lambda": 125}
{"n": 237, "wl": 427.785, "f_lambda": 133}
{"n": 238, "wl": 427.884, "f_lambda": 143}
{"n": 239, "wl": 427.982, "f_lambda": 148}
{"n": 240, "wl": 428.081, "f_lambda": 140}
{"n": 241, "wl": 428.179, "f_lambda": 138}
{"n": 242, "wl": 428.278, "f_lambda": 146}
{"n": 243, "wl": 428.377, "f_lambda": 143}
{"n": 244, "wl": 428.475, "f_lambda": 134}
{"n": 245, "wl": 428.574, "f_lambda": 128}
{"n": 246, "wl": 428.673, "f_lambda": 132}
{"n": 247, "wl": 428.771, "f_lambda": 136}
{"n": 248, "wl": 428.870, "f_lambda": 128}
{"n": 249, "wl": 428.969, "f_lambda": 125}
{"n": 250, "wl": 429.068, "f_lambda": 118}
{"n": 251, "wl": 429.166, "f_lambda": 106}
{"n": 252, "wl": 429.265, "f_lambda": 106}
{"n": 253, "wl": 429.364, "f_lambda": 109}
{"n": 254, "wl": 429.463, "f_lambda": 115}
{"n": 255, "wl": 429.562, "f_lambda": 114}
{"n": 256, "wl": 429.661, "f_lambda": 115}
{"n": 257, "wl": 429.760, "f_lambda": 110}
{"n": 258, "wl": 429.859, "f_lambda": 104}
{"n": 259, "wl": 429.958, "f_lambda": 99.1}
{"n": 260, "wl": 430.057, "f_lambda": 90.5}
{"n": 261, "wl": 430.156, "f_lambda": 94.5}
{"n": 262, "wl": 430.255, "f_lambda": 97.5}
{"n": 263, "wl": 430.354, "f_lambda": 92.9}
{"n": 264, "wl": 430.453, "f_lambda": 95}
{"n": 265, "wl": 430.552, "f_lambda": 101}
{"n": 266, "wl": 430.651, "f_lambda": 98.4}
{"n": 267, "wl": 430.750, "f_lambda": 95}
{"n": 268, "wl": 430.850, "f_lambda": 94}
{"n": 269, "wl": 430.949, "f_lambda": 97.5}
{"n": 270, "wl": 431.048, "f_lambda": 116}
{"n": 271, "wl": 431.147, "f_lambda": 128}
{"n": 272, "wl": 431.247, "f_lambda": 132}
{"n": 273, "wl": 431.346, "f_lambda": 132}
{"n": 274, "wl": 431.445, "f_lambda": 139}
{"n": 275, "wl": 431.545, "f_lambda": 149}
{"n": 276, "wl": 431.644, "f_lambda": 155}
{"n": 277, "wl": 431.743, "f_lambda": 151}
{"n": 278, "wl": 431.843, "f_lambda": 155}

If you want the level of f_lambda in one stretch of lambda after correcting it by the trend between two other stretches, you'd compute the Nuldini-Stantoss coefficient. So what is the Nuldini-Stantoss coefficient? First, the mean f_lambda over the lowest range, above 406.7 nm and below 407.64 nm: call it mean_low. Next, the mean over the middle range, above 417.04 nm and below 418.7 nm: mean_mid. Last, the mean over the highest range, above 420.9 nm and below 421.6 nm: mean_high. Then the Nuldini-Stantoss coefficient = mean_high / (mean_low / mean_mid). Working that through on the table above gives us 145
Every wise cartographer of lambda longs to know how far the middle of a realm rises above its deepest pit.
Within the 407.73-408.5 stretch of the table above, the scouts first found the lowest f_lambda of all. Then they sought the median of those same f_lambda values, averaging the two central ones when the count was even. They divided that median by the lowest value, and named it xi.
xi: 1.05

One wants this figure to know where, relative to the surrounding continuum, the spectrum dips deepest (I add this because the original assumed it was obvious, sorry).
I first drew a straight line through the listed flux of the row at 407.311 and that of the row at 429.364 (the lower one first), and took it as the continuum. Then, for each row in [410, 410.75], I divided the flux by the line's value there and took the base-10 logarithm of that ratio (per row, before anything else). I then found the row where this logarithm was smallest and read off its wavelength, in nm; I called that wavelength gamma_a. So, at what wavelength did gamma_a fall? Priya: 410.417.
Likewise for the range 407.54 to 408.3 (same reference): 407.874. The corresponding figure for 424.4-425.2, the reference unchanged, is 424.840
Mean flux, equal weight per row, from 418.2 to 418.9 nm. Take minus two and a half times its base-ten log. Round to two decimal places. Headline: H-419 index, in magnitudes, -5.03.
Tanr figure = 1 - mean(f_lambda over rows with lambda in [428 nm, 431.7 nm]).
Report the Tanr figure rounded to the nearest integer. -117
